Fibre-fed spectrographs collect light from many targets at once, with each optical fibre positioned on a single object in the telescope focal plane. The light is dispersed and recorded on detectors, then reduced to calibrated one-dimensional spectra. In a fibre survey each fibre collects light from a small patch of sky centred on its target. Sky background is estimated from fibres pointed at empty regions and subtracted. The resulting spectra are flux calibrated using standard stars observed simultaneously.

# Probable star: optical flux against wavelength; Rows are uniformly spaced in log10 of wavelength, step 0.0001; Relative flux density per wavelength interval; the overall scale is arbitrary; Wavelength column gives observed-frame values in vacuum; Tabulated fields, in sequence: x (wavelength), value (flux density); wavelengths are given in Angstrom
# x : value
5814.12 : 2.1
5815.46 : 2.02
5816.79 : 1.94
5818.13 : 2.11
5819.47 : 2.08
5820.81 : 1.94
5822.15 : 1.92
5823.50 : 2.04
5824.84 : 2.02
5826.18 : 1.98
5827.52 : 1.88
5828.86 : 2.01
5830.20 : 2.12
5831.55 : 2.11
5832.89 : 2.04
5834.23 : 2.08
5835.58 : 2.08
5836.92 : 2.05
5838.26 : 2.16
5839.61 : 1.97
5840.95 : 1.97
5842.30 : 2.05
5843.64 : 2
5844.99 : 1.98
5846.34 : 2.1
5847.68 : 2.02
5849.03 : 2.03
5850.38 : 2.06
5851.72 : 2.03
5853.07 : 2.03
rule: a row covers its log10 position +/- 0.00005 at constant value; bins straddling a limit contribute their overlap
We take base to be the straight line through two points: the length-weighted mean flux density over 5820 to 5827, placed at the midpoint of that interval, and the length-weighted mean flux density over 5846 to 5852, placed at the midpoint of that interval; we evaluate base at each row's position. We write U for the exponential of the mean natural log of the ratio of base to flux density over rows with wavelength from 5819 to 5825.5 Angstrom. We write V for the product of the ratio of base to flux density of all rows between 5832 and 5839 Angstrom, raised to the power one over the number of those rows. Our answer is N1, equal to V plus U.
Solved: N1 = 1.954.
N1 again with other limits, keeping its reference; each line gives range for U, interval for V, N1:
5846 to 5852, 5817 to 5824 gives 1.978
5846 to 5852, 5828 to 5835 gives 1.966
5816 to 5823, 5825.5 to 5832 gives 1.973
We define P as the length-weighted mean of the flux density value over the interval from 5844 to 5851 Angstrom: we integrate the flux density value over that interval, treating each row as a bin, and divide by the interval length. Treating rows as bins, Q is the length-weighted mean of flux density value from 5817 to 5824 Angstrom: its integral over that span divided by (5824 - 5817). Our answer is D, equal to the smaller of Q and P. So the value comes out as 2.01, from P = 2.03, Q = 2.01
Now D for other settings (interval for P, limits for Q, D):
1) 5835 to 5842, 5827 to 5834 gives 2.04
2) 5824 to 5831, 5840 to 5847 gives 2.01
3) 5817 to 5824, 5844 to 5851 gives 2.01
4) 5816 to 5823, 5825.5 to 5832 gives 2.00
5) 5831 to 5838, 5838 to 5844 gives 2.02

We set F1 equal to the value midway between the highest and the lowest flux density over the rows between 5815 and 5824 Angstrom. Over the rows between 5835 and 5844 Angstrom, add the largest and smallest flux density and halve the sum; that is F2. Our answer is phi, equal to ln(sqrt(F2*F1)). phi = 0.713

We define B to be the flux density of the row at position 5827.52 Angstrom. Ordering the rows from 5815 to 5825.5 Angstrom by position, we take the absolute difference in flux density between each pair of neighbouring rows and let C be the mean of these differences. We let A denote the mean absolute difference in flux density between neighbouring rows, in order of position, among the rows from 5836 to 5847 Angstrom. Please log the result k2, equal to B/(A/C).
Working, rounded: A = 0.08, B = 1.88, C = 0.08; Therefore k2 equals 1.91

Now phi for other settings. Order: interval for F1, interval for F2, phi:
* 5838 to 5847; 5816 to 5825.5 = 0.713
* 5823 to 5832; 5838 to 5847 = 0.709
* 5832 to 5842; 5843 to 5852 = 0.719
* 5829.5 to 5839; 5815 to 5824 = 0.721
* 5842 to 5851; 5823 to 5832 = 0.703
